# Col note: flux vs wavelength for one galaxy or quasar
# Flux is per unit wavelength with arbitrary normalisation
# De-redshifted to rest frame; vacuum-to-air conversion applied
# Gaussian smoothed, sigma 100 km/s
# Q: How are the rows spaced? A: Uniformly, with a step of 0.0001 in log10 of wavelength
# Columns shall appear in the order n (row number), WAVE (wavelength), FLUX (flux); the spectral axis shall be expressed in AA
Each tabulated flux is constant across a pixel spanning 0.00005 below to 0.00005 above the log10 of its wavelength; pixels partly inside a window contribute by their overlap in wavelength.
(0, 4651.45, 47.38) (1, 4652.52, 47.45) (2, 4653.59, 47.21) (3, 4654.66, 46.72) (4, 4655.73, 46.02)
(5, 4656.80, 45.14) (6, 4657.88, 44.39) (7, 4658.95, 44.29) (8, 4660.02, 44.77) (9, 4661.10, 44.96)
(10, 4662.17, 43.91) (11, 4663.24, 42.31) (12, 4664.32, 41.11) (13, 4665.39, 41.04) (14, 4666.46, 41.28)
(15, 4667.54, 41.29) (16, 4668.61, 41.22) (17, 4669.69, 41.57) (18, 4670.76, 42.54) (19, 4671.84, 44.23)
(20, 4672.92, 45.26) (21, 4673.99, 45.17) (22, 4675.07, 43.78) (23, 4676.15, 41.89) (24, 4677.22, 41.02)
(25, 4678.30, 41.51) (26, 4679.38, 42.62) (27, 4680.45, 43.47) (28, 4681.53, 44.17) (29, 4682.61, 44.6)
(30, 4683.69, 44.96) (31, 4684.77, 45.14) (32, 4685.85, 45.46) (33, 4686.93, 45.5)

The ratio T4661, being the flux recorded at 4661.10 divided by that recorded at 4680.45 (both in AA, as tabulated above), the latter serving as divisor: 1.03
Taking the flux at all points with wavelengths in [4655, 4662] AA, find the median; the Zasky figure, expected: 44.9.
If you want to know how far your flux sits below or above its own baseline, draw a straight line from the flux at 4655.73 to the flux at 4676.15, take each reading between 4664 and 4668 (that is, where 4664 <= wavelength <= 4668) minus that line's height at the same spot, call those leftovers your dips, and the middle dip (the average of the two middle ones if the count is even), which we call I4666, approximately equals -2.8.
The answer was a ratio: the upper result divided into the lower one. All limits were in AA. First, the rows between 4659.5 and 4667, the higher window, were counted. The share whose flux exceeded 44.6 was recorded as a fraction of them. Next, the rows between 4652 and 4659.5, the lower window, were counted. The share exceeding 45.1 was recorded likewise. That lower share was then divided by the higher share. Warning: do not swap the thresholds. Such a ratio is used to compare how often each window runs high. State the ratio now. 2.5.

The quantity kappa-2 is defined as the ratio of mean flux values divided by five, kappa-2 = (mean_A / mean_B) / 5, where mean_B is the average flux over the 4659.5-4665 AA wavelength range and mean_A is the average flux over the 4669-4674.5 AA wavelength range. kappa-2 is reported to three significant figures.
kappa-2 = 0.202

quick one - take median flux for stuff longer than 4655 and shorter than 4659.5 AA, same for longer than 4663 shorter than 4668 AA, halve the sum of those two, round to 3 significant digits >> 43.0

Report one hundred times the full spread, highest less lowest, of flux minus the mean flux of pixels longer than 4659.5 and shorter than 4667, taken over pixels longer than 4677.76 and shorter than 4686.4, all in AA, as 395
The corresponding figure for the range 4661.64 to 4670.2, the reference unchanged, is 287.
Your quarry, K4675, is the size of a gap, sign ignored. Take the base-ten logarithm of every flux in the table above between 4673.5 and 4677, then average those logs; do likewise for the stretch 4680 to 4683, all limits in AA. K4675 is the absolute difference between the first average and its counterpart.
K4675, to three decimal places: 0.005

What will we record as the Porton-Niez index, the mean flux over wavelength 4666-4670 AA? 41.3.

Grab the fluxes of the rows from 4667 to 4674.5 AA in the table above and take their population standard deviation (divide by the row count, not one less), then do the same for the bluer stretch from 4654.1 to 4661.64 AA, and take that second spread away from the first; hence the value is 0.9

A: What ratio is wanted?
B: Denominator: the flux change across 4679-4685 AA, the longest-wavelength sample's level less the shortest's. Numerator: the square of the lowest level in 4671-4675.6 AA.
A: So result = 761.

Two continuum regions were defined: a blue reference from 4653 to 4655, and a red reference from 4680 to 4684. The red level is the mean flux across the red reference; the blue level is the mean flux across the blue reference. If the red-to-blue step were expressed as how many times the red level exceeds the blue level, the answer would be 0.94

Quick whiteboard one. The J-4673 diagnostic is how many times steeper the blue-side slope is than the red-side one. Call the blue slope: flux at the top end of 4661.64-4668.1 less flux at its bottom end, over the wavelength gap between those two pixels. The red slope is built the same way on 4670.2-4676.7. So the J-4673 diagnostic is 4.0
